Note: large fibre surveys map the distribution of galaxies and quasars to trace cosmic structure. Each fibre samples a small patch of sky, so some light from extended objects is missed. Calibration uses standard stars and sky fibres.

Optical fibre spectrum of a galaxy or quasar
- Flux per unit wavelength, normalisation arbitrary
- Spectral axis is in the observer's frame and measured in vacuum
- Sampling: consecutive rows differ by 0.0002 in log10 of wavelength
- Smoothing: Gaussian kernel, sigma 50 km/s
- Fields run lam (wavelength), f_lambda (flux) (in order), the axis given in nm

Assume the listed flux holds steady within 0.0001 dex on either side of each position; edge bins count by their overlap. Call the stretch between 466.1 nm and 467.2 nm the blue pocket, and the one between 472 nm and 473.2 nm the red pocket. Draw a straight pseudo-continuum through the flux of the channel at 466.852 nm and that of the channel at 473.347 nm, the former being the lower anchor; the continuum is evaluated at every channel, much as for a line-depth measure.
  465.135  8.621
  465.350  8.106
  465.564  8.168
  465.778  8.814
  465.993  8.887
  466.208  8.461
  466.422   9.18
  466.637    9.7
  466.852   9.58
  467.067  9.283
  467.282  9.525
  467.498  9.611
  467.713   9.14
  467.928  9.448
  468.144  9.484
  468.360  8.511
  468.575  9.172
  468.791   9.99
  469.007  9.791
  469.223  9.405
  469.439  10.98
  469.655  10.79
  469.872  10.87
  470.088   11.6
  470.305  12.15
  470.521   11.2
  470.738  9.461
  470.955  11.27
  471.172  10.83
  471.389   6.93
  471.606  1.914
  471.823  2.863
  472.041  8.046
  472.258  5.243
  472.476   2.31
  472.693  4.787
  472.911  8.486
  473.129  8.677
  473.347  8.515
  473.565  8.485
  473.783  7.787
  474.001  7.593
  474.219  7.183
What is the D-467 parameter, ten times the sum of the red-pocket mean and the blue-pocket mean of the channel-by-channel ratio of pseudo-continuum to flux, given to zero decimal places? 28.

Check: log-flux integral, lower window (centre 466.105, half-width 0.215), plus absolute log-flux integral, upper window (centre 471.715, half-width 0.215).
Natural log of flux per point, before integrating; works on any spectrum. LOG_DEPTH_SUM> 1.30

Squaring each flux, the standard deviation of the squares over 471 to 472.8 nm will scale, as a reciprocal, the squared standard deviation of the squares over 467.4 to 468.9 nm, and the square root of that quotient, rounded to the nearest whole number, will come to 1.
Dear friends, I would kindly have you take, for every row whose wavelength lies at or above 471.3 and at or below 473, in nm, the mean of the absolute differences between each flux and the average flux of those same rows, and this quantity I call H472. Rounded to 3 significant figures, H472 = 2.10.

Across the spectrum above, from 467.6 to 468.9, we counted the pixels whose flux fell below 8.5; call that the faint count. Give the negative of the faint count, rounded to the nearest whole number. 0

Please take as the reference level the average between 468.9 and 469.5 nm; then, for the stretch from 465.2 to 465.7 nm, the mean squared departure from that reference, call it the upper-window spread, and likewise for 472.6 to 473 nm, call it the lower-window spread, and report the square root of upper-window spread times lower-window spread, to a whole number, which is 7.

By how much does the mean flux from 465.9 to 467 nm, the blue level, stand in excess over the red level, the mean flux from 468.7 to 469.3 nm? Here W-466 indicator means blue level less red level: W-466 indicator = -0.57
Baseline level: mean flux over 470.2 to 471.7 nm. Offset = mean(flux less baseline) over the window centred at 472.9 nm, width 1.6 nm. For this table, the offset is -2.5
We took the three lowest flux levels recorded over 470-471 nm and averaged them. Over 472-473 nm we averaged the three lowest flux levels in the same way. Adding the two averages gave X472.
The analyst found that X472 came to 14.8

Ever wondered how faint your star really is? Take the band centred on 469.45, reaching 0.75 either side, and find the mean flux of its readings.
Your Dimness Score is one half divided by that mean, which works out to 0.048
